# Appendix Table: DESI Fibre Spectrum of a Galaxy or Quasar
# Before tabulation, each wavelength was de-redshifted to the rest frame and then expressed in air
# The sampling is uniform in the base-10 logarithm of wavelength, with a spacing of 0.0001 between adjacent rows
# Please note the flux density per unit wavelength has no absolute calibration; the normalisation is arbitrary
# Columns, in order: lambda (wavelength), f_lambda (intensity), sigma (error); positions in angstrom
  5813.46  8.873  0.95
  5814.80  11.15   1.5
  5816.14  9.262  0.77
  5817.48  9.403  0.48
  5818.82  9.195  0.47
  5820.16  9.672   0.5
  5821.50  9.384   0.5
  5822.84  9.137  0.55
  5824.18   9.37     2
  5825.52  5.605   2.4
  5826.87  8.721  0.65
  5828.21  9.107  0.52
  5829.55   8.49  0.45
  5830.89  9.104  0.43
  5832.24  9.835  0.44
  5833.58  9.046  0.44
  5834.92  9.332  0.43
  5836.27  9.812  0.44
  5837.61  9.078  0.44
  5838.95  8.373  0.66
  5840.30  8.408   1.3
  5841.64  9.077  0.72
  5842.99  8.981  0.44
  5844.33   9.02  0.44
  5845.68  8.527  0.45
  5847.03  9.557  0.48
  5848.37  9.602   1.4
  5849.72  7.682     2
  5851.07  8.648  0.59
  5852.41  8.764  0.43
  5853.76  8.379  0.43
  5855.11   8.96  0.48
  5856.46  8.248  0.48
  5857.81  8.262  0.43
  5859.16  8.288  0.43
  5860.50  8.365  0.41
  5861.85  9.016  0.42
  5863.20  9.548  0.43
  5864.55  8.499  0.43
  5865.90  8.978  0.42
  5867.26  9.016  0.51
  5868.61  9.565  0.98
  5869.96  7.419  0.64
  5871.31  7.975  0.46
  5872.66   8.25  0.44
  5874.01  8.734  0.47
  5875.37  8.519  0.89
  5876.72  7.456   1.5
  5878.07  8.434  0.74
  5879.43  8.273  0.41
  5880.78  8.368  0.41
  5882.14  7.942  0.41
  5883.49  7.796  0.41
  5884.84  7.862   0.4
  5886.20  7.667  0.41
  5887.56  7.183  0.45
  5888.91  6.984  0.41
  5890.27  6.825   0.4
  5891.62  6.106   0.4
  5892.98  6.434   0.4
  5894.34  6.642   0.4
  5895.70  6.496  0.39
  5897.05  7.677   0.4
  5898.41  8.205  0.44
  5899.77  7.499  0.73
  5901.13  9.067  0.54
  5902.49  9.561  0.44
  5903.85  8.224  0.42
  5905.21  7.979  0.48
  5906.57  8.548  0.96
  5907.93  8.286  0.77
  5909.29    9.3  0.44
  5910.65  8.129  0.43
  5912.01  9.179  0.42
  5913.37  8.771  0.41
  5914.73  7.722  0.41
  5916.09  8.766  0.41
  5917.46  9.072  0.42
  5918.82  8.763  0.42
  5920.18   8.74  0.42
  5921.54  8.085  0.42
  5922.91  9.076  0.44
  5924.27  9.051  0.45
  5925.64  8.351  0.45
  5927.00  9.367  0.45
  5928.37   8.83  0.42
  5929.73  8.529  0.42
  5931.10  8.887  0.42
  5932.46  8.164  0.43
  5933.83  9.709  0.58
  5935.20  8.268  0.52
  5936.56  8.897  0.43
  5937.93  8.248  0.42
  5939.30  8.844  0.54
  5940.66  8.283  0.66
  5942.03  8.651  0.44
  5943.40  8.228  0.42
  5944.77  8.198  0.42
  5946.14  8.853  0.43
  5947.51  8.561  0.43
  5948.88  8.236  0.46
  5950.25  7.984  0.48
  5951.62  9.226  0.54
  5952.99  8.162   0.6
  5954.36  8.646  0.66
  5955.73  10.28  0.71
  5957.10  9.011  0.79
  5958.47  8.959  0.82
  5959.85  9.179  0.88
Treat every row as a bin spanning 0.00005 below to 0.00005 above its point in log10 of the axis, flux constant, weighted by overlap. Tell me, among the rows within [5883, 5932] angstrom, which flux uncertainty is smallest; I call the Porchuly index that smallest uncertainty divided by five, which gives 0.078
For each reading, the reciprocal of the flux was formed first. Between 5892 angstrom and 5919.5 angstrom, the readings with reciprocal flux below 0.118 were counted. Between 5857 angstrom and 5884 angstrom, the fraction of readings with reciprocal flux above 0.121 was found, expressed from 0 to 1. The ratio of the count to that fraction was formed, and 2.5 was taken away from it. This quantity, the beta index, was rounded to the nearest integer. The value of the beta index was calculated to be 23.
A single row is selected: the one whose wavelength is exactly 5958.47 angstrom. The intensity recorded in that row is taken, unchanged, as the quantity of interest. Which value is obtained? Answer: 8.959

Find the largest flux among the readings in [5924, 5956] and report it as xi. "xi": 10.28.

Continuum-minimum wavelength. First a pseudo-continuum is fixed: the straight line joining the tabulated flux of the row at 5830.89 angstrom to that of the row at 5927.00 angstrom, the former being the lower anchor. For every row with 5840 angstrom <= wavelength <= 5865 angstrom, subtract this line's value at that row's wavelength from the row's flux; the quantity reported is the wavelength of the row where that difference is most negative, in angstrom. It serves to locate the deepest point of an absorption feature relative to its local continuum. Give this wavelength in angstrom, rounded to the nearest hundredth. 5849.72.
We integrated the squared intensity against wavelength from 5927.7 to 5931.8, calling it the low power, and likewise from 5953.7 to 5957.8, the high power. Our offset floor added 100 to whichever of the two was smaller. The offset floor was 414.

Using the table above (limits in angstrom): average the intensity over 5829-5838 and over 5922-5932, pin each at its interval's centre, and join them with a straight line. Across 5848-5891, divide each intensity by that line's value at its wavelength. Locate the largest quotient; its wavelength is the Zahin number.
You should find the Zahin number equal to 5868.61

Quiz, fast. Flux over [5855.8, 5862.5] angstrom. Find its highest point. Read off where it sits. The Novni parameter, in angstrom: 5861.85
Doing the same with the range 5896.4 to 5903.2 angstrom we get 5902.49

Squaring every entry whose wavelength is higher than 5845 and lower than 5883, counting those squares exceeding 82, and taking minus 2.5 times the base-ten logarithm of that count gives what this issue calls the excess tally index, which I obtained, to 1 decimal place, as -1.5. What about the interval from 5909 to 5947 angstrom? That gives -1.9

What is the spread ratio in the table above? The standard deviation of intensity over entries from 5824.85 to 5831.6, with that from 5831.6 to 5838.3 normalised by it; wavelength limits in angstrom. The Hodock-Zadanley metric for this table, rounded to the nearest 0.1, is 0.3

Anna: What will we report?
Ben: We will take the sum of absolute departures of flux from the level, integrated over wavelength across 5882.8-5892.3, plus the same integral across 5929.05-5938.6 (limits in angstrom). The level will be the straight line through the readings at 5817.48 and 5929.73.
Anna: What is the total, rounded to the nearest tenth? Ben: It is 19.5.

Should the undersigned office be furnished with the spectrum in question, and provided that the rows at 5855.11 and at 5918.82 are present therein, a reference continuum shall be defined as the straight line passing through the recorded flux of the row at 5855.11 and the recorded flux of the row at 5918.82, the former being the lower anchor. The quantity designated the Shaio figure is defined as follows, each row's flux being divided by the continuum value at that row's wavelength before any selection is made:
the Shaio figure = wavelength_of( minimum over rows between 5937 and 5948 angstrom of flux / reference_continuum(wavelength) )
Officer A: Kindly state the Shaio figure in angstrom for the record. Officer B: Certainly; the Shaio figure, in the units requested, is 5944.77 angstrom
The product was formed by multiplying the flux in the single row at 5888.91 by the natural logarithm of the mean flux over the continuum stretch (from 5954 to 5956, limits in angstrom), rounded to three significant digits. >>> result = 15.7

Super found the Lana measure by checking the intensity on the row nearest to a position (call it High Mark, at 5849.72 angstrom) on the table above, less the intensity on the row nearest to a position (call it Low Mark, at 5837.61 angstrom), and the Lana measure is -1.4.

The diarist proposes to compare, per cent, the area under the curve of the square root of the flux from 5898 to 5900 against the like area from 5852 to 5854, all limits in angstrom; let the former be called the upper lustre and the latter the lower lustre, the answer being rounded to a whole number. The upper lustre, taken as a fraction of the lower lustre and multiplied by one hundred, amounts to 96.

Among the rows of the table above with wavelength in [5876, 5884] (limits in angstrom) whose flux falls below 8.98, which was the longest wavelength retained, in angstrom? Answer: 5883.49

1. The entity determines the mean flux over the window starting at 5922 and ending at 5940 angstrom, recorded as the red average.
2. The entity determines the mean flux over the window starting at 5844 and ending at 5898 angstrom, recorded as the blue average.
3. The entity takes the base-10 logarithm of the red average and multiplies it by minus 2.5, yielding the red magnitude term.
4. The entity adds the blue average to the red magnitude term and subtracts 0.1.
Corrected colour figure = 5.7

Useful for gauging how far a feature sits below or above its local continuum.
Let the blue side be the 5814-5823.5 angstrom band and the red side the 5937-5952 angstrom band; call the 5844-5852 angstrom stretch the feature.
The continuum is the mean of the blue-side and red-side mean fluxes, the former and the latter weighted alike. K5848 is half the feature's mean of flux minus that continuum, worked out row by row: -0.10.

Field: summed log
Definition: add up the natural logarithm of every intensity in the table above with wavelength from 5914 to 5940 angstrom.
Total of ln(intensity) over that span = 41.1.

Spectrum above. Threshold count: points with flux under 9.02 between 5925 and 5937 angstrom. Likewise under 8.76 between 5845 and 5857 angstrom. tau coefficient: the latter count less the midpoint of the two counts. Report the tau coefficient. -1.0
